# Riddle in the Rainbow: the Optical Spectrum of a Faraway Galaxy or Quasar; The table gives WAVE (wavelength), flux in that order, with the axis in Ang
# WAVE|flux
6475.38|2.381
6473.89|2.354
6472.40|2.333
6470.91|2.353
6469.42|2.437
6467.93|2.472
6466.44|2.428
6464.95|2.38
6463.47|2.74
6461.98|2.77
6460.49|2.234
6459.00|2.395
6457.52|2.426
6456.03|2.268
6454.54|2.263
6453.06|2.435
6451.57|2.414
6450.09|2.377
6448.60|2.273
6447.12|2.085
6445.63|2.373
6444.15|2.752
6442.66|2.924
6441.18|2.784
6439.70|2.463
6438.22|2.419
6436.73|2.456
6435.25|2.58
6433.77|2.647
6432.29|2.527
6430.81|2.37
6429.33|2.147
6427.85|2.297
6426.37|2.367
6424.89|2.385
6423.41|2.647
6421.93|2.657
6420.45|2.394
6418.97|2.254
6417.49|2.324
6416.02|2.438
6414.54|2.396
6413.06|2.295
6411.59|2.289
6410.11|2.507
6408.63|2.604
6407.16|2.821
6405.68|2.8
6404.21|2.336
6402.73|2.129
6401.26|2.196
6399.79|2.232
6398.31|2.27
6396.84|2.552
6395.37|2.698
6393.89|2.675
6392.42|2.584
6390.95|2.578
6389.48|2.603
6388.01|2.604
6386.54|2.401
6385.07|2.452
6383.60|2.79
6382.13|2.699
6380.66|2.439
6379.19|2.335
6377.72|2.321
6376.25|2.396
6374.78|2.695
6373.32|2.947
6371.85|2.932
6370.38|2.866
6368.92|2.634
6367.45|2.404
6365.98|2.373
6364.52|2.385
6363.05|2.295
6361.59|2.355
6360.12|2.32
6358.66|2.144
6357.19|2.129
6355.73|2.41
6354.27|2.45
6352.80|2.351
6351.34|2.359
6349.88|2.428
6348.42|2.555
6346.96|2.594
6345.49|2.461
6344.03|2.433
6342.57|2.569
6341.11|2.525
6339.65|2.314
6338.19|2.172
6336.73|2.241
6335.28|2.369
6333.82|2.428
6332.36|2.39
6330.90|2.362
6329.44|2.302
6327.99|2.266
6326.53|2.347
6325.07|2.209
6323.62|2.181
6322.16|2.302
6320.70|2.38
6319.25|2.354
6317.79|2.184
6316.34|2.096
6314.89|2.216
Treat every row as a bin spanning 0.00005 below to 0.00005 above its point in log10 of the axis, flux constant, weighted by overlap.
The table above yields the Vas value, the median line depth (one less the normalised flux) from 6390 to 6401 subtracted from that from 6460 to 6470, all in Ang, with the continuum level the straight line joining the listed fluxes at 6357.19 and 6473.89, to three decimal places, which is 0.136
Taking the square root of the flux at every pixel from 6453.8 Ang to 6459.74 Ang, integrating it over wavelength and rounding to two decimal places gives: 9.09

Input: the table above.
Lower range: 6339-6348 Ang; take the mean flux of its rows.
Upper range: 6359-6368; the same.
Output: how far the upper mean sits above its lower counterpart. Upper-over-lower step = -0.1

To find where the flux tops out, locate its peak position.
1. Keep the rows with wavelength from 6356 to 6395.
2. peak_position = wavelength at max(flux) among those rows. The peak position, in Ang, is 6373.32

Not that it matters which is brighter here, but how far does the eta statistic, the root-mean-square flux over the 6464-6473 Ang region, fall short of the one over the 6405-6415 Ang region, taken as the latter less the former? 0.1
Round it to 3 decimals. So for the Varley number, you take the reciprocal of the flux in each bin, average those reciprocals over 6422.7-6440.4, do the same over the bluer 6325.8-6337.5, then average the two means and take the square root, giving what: 0.648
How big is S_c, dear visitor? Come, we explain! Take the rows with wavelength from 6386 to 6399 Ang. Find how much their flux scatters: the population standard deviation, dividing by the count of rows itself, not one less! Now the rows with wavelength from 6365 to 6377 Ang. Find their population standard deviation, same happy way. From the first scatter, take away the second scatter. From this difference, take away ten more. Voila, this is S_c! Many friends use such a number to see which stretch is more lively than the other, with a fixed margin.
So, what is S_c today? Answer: -10.10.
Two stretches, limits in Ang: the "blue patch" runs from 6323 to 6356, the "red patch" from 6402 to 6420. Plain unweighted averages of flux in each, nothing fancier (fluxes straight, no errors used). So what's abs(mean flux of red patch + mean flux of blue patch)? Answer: 4.81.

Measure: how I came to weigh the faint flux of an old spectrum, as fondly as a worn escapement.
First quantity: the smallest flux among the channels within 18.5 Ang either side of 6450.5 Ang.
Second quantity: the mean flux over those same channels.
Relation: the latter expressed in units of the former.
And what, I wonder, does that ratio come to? 1.19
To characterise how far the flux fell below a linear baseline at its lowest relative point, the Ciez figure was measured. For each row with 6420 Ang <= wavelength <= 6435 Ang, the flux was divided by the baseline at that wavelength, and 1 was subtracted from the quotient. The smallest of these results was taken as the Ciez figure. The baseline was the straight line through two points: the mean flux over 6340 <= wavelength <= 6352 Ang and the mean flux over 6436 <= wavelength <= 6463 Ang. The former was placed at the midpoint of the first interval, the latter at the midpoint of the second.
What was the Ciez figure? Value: -0.127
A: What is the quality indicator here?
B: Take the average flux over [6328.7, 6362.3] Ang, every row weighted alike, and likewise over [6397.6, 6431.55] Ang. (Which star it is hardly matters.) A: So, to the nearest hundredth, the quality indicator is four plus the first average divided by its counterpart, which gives 4.99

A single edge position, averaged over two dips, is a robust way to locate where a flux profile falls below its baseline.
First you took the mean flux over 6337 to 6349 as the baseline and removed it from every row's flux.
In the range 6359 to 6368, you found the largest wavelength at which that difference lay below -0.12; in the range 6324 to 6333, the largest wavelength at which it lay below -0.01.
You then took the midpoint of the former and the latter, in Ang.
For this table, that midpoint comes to 6347.7 Ang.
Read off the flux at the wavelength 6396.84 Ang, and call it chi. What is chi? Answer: 2.552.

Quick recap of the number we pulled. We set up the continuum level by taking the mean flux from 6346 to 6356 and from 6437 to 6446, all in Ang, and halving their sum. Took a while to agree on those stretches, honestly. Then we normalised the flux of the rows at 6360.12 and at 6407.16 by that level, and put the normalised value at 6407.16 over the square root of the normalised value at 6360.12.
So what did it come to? 1.16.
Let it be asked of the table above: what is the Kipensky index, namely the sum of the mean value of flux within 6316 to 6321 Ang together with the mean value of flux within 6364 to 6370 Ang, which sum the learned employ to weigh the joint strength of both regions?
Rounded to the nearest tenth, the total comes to 4.7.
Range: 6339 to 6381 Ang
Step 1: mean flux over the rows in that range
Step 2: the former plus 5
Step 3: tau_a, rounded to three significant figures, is 7.46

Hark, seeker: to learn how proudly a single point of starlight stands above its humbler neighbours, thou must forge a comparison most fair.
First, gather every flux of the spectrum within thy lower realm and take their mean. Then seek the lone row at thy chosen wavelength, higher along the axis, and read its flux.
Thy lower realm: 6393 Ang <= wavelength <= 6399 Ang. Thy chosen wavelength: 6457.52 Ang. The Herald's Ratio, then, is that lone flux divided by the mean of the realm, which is 0.95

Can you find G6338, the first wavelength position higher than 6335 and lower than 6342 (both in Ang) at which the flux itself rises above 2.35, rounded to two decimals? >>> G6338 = 6335.28 Ang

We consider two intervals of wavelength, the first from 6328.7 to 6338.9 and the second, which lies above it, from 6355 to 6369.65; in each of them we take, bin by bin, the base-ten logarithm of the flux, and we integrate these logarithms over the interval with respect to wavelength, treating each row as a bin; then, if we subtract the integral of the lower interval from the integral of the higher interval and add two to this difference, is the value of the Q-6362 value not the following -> 4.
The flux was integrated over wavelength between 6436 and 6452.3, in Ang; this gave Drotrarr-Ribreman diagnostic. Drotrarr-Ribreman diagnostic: 40.5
